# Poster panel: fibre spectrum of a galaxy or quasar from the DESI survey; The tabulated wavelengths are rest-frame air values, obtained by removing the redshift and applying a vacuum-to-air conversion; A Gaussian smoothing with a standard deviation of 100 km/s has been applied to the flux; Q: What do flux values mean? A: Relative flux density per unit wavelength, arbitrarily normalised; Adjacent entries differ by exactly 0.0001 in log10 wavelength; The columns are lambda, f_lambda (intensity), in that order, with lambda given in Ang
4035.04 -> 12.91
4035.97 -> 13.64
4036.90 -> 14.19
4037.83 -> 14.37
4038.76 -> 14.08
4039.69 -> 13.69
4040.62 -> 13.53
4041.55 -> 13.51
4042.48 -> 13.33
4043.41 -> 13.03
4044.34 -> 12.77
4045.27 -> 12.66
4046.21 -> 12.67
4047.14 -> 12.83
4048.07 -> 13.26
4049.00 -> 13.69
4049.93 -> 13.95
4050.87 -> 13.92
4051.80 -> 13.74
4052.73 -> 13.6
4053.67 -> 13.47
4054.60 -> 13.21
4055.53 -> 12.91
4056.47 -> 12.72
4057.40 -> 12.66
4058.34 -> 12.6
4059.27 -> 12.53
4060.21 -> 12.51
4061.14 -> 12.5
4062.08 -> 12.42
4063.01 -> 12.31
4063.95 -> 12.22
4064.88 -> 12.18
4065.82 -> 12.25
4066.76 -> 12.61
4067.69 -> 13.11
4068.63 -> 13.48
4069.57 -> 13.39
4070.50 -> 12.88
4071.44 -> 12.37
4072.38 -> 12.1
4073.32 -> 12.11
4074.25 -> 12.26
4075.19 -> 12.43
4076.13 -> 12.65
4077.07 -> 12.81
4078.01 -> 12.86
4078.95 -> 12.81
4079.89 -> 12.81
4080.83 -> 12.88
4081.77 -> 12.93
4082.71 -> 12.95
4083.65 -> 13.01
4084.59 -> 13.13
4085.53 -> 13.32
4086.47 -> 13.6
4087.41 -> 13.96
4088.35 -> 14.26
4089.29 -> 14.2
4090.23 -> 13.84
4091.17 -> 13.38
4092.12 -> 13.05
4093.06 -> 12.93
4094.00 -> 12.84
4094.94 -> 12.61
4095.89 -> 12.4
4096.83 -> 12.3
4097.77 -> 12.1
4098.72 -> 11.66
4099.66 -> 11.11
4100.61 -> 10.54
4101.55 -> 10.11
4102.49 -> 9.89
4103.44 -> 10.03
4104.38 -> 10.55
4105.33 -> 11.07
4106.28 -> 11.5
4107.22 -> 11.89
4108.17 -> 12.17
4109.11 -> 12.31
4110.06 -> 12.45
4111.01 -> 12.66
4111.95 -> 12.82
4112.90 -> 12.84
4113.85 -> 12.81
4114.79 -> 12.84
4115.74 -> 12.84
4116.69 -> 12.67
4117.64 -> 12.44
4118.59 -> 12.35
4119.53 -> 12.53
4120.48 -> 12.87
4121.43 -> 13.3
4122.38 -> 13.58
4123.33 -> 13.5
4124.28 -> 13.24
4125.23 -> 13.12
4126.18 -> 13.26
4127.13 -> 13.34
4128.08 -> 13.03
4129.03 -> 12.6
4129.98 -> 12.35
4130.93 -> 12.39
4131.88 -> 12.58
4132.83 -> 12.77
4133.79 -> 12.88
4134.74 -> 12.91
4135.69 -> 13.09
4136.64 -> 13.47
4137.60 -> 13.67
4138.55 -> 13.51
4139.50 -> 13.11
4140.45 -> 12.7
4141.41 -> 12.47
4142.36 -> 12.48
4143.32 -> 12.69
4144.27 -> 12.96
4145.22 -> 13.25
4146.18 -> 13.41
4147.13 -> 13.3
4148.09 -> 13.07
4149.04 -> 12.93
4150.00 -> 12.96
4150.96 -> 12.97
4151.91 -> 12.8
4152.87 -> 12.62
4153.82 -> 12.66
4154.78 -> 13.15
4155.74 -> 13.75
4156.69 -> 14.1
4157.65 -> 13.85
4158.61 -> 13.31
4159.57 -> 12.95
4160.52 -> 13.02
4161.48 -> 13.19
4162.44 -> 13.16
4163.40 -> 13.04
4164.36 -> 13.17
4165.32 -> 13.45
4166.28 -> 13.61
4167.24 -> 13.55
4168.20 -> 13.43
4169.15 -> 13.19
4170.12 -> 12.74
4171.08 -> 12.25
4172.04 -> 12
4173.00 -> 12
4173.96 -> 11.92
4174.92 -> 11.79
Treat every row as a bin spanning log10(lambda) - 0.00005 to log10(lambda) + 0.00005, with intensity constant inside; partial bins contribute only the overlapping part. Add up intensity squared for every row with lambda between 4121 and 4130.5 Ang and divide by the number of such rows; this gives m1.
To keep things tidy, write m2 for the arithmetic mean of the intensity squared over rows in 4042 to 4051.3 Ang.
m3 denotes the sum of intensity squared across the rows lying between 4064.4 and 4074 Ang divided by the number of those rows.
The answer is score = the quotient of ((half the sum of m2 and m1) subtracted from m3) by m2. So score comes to -0.08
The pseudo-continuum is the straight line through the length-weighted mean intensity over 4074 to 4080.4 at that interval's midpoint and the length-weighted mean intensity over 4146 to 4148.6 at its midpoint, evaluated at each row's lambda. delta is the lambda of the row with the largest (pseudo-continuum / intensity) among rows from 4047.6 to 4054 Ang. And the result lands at 4048.07 Ang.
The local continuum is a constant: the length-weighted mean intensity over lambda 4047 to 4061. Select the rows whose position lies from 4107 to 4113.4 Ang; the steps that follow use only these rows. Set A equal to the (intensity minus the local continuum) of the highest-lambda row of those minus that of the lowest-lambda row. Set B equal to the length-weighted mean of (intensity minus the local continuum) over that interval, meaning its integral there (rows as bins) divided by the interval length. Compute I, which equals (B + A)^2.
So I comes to 0.1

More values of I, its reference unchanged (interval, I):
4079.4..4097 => 0.2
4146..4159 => 0.0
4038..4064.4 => 3.7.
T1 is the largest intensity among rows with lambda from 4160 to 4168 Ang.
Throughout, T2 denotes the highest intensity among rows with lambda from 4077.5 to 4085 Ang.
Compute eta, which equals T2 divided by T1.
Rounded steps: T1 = 13.61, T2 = 13.13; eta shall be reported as 0.96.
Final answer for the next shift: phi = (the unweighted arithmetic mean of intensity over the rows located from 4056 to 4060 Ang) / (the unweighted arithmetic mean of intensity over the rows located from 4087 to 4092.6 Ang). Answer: 0.92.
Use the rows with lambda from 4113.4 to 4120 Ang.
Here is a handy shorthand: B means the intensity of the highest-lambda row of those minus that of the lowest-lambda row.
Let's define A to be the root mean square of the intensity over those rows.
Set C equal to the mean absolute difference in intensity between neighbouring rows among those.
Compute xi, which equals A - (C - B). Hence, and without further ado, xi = 12.2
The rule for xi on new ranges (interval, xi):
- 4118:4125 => 13.7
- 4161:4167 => 13.5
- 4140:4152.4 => 12.9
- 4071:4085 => 13.3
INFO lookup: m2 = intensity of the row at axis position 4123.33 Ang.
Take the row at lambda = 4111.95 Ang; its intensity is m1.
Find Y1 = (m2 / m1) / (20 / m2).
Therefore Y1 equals 0.711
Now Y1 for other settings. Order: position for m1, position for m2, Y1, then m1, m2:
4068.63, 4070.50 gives 0.615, 13.48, 12.88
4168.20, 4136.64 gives 0.676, 13.43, 13.47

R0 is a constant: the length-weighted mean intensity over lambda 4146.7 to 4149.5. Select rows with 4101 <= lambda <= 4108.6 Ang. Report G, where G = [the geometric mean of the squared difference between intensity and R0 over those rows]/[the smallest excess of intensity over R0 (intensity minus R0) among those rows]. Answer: -1.27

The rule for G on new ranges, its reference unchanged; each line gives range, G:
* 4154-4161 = -0.42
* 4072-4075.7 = -0.75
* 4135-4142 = -0.04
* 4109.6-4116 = -0.16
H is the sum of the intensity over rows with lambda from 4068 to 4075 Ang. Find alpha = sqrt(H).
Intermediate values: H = 89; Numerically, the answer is 9.4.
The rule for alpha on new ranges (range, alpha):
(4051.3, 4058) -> 9.6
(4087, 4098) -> 12.6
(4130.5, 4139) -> 10.8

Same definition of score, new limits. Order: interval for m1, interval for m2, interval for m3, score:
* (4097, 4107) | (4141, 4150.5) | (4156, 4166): 0.21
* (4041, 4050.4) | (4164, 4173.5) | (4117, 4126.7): -0.01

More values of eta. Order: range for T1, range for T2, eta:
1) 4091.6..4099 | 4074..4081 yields 0.99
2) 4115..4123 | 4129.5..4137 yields 0.99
